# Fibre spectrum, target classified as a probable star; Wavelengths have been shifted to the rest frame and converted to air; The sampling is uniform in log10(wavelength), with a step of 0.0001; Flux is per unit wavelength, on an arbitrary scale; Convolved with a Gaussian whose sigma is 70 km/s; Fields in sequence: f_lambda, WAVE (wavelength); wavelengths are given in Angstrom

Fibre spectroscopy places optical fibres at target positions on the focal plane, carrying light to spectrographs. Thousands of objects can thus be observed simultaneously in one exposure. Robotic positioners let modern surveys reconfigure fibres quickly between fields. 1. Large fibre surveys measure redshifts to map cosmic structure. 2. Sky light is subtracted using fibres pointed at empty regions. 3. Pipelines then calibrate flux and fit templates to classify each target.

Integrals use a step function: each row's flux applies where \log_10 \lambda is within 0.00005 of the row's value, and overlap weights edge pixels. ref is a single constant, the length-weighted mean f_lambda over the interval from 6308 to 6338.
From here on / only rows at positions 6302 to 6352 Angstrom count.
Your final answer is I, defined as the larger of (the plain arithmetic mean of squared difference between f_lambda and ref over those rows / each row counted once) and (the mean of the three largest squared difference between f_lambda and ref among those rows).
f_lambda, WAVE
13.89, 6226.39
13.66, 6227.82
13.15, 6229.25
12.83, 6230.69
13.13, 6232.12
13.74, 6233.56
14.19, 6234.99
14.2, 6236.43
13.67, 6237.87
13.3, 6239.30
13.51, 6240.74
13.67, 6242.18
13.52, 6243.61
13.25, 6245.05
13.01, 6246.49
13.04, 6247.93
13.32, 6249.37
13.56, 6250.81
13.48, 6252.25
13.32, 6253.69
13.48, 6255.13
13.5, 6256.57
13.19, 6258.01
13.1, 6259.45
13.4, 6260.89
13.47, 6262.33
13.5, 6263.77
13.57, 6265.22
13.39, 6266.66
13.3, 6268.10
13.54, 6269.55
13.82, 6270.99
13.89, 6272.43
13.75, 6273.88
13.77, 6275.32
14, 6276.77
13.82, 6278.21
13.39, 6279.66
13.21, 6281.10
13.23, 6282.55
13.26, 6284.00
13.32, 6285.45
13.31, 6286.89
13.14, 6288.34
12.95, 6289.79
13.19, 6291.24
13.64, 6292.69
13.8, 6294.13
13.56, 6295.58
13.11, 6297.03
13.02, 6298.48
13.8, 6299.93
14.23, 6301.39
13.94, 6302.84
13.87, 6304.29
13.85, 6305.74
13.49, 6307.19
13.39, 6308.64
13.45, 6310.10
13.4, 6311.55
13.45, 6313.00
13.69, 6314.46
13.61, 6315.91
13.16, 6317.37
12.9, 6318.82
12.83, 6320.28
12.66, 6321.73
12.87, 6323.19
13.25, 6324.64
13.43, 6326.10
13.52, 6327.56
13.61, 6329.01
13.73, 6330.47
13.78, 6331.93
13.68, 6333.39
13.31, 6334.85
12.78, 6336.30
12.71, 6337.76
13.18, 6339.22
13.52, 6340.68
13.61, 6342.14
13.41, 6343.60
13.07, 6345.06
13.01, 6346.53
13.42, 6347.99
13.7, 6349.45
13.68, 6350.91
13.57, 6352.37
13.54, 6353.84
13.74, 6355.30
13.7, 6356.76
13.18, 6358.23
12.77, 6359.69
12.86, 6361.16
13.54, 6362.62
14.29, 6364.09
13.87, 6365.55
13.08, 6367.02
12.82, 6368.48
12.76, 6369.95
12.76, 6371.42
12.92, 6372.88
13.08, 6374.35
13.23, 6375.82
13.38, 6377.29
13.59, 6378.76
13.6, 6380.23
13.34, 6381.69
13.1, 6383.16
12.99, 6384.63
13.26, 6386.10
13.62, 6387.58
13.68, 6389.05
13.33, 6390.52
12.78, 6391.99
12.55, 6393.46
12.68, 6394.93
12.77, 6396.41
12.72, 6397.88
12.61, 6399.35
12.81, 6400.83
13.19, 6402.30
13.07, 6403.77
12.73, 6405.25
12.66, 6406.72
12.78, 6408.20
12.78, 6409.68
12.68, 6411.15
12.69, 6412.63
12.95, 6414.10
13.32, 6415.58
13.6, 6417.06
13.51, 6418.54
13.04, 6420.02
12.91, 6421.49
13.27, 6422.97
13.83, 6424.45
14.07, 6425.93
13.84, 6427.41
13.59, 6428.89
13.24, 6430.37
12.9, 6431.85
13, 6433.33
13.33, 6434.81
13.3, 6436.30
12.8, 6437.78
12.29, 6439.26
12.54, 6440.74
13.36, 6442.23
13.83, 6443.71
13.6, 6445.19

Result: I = 0.39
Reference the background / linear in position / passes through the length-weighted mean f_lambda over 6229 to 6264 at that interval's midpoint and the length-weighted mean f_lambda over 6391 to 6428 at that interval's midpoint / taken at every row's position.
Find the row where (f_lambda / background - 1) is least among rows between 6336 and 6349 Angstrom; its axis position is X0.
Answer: 6337.76 Angstrom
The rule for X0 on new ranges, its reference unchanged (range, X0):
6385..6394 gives 6393.46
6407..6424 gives 6411.15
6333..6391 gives 6337.76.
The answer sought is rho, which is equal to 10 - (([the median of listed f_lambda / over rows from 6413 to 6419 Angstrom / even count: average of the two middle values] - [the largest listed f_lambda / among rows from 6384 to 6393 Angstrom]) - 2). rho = 12.3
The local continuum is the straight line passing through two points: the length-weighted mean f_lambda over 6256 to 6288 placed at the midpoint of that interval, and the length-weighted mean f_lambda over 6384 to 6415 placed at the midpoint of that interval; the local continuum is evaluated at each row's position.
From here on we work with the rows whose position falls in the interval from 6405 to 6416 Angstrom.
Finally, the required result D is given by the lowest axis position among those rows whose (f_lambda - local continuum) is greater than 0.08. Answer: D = 6414.10 Angstrom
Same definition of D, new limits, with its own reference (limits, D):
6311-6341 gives 6311.55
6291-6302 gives 6292.69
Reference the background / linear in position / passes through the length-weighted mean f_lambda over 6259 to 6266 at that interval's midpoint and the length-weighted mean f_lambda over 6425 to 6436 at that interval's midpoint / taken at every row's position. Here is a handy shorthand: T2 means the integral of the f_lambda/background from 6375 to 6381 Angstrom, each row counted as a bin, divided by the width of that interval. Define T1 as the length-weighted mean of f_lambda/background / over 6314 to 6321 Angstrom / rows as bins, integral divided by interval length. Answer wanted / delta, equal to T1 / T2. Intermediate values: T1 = 0.98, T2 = 1.00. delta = 0.983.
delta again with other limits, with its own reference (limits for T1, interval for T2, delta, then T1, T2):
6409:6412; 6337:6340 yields 0.984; 0.95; 0.96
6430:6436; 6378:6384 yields 0.978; 0.98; 1.00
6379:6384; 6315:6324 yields 1.027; 1.00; 0.97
